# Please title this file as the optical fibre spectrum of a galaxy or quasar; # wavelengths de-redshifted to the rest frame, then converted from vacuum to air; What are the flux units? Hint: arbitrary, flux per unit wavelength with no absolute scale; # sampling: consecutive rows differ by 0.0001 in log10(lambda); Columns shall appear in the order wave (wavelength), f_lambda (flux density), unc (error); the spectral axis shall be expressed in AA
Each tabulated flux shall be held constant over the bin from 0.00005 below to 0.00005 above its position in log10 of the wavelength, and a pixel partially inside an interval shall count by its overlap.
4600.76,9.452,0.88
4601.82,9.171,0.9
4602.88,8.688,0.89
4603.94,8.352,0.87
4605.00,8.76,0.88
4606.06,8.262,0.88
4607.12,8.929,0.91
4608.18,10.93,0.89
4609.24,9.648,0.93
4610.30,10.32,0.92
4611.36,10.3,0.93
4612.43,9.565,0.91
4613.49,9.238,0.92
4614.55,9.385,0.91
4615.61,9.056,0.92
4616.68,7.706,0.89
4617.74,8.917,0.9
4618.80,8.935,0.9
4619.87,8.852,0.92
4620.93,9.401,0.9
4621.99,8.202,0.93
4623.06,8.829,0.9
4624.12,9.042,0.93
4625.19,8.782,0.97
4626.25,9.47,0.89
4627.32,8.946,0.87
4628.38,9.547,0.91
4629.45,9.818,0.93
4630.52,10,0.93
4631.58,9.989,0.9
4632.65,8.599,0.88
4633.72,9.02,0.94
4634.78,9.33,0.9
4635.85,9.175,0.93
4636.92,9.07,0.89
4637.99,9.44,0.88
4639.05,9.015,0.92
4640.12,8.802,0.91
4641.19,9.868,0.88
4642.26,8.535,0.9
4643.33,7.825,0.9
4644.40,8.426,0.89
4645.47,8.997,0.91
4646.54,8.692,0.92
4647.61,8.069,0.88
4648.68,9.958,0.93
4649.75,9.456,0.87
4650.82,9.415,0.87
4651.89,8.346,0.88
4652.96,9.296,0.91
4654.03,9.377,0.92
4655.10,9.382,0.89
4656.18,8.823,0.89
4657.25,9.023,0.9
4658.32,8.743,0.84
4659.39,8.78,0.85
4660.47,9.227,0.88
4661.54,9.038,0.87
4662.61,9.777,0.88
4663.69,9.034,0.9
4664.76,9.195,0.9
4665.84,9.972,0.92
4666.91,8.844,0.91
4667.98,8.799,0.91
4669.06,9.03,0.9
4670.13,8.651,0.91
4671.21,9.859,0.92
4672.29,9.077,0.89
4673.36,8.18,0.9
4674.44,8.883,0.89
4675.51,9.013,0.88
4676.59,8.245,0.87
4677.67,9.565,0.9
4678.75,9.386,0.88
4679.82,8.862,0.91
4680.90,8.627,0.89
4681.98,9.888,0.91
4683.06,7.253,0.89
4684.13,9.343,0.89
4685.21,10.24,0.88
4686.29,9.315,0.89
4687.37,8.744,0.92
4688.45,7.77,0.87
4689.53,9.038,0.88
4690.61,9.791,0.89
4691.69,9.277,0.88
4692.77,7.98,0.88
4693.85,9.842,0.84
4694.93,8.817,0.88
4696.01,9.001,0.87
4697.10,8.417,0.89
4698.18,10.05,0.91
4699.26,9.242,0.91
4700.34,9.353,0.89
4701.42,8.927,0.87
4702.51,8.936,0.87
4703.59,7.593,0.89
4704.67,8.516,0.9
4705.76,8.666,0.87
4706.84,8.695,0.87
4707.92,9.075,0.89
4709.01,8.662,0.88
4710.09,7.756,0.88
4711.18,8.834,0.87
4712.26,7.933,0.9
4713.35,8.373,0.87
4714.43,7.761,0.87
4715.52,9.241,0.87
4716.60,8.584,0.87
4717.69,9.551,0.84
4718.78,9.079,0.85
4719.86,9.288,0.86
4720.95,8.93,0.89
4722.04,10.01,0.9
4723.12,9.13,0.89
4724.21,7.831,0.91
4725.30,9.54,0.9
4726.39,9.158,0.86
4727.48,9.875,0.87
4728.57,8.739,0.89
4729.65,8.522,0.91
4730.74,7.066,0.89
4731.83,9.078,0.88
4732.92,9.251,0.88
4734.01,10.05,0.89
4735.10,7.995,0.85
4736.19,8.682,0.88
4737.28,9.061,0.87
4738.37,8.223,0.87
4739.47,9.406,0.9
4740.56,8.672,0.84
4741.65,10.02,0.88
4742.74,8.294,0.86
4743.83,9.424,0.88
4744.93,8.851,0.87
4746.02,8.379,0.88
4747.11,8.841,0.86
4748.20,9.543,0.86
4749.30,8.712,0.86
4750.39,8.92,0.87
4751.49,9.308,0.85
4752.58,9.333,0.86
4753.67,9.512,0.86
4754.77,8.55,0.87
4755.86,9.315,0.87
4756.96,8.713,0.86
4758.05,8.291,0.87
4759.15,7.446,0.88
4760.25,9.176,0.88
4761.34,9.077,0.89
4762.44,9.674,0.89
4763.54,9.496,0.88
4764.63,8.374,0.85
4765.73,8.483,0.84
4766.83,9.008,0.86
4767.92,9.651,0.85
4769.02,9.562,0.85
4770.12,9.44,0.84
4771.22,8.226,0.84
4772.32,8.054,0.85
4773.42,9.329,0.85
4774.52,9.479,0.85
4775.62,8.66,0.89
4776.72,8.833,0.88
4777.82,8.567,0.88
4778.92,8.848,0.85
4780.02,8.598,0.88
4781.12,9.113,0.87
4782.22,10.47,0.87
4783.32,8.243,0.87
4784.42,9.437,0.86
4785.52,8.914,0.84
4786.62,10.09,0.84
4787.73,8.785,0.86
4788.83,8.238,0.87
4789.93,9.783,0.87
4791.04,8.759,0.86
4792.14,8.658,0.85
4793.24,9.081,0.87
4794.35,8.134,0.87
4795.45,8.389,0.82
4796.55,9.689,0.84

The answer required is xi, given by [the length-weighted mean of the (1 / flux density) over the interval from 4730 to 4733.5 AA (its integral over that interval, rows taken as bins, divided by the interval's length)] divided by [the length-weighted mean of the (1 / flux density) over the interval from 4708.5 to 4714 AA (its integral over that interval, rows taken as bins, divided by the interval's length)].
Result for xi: 0.99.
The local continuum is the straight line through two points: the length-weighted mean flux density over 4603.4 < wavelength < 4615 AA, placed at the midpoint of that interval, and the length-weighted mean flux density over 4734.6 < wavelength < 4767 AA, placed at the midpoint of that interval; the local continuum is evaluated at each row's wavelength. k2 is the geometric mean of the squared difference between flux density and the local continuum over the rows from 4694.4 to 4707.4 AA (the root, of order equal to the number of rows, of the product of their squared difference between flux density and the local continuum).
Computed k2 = 0.11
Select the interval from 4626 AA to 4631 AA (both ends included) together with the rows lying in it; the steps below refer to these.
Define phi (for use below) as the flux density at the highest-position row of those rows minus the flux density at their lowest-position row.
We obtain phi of 0.5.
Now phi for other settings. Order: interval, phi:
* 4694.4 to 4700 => 0.4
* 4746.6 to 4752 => 0.5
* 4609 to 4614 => -0.4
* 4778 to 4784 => -0.6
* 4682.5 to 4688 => 1.5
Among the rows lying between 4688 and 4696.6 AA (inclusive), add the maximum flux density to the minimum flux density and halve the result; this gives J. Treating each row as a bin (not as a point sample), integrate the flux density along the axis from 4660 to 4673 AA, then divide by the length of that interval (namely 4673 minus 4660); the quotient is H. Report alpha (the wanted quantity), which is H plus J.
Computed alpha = 18.0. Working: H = 9.20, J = 8.81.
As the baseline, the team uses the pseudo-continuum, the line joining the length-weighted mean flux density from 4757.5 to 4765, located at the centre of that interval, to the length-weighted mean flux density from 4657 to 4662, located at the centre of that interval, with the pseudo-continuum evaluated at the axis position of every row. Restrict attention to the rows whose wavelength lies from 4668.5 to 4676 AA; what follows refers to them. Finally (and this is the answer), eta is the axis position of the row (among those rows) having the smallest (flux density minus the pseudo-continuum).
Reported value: 4673.36 AA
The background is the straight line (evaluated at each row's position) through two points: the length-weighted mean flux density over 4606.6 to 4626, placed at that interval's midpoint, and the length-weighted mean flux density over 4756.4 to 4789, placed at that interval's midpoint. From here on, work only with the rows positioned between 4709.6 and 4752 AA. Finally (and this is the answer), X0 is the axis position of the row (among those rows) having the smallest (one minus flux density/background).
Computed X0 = 4734.01 AA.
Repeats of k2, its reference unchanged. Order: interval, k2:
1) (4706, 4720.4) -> 0.11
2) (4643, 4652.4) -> 0.30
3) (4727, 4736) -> 0.28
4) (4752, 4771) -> 0.22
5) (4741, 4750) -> 0.10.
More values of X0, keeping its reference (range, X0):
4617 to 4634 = 4630.52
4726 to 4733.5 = 4727.48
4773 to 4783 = 4782.22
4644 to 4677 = 4665.84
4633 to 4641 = 4637.99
